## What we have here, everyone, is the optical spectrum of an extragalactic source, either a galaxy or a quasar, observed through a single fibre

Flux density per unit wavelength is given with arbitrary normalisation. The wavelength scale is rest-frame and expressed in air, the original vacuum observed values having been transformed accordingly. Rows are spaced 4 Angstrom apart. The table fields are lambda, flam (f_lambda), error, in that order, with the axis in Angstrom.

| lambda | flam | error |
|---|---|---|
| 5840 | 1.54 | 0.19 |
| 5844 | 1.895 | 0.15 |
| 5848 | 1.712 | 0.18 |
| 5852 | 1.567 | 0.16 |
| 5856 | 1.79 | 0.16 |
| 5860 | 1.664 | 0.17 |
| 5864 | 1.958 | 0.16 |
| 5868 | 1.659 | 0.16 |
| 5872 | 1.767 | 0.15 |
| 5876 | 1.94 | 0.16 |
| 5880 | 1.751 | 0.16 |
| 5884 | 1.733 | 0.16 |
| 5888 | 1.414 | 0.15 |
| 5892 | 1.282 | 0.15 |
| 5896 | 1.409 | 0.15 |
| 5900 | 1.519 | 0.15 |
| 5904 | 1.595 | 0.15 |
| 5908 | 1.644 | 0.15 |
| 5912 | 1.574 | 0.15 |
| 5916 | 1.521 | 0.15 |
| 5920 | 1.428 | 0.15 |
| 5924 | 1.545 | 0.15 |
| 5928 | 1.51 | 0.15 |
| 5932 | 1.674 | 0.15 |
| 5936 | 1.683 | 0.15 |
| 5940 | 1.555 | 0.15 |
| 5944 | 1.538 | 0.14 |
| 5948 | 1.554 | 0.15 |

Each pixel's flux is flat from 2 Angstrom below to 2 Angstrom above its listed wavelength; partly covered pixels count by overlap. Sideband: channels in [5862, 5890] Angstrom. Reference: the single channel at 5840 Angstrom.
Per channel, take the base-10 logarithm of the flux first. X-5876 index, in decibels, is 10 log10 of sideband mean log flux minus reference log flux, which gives -12.8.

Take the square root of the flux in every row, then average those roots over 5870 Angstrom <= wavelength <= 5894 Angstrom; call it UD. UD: 1.28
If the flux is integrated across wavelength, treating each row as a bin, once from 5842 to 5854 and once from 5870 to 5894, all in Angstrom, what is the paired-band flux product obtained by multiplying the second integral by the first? 818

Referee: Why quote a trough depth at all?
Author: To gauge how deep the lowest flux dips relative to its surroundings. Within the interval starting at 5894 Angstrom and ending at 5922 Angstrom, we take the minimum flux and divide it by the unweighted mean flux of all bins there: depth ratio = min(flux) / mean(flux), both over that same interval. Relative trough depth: 0.923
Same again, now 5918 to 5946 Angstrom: 0.914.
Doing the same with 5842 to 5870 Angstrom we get 0.896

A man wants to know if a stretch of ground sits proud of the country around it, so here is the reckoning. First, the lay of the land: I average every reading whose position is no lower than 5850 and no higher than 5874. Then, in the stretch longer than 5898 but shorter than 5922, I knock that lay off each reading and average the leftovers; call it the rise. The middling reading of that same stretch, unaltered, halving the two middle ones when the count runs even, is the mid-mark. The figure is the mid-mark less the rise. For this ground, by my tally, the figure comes 1.73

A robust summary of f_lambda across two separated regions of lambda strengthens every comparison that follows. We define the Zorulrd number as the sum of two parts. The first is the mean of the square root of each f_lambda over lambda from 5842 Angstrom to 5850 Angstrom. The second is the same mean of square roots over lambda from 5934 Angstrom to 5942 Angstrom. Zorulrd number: 2.61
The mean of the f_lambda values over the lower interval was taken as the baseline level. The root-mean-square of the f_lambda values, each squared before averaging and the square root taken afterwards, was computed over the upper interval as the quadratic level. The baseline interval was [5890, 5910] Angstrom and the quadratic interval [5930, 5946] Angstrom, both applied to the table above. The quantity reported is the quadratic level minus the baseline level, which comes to 0.1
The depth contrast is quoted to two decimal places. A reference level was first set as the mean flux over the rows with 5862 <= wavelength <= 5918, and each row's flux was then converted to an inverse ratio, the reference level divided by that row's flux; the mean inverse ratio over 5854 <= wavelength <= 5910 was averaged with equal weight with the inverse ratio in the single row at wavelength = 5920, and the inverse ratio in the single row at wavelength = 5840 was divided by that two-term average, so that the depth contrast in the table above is 0.99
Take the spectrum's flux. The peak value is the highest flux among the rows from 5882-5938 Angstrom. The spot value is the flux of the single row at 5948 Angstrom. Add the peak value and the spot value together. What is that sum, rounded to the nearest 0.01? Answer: 3.29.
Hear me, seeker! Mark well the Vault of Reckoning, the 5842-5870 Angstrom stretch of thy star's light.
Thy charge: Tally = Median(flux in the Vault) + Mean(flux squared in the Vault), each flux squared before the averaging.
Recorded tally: 4.8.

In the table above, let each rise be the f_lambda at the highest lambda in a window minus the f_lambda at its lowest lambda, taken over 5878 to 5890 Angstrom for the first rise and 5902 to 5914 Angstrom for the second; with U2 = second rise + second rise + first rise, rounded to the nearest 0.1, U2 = -0.4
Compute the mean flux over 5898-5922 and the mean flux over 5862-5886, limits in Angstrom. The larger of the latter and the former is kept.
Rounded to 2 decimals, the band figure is 1.80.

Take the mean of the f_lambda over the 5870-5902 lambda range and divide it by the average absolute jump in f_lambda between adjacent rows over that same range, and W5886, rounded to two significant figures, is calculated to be 10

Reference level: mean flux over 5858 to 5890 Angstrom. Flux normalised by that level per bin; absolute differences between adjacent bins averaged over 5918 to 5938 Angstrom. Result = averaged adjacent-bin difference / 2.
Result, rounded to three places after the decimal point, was 0.023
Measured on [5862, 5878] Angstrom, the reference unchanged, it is 0.056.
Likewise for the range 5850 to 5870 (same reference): 0.068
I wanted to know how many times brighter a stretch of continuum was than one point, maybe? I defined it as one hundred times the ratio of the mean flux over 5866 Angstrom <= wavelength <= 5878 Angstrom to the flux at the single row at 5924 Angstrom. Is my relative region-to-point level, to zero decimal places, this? 116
